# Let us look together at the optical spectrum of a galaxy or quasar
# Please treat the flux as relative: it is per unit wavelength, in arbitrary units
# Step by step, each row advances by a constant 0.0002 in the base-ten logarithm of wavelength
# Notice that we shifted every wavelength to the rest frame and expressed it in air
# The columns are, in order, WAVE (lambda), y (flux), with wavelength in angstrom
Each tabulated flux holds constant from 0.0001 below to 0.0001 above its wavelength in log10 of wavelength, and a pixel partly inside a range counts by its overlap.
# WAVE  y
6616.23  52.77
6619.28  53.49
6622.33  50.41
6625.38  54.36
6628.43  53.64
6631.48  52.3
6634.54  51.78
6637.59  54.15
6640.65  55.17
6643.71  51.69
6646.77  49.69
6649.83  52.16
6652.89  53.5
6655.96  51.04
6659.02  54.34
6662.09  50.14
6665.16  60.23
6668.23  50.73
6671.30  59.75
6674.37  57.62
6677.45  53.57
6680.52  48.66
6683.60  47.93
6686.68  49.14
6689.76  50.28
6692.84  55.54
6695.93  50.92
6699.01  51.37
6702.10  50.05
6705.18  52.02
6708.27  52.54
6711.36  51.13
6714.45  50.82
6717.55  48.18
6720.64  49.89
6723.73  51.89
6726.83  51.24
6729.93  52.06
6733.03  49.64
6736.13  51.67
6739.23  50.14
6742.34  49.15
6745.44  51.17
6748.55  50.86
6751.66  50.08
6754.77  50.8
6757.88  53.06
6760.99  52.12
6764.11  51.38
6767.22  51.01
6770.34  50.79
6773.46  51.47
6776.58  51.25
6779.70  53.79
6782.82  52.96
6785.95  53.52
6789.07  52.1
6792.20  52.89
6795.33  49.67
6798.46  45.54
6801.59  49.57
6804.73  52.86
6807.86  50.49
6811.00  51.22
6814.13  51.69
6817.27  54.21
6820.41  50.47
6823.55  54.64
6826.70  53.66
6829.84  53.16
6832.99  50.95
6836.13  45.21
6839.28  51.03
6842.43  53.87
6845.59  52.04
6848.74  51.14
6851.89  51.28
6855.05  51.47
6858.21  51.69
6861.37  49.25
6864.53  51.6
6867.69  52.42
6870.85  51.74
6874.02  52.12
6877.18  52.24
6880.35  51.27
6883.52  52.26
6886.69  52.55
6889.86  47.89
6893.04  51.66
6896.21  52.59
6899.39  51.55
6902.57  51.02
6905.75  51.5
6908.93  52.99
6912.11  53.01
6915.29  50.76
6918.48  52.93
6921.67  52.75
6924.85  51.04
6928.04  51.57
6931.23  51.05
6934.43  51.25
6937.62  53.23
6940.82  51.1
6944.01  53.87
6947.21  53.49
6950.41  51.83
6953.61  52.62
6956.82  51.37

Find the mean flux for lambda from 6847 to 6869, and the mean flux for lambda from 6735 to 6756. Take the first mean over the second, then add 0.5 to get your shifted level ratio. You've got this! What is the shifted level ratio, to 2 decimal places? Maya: 1.51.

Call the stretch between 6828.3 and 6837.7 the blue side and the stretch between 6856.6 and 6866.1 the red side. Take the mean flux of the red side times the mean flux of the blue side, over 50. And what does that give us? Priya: 50.6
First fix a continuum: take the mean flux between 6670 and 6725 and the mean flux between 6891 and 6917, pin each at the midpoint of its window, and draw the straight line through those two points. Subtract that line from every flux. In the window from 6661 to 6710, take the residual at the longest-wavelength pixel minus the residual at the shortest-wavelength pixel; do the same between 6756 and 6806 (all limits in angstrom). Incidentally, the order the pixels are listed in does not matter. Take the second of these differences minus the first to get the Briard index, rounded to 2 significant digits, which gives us -2.6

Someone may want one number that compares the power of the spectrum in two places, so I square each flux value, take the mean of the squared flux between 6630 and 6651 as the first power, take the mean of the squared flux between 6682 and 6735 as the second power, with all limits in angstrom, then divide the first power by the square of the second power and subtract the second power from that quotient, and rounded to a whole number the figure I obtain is -2590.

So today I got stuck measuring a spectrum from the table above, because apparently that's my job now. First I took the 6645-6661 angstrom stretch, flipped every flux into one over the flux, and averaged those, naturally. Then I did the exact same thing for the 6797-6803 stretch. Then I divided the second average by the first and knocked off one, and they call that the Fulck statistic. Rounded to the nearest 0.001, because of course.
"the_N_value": 0.097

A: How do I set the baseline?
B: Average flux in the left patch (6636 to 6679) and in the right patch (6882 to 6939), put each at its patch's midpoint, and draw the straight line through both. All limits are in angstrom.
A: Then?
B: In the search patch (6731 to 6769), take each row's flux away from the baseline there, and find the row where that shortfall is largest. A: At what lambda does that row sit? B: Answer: 6742.34 angstrom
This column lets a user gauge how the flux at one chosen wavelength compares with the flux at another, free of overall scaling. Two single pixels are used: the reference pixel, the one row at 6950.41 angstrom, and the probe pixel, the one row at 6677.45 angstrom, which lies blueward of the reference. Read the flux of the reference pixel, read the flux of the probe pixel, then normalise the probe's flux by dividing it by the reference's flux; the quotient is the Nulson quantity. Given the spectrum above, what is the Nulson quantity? 1.03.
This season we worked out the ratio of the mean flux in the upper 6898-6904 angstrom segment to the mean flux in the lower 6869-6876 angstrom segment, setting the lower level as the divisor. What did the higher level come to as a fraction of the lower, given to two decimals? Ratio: 0.99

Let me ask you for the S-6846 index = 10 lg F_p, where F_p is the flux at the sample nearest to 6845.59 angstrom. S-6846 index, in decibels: 17.2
